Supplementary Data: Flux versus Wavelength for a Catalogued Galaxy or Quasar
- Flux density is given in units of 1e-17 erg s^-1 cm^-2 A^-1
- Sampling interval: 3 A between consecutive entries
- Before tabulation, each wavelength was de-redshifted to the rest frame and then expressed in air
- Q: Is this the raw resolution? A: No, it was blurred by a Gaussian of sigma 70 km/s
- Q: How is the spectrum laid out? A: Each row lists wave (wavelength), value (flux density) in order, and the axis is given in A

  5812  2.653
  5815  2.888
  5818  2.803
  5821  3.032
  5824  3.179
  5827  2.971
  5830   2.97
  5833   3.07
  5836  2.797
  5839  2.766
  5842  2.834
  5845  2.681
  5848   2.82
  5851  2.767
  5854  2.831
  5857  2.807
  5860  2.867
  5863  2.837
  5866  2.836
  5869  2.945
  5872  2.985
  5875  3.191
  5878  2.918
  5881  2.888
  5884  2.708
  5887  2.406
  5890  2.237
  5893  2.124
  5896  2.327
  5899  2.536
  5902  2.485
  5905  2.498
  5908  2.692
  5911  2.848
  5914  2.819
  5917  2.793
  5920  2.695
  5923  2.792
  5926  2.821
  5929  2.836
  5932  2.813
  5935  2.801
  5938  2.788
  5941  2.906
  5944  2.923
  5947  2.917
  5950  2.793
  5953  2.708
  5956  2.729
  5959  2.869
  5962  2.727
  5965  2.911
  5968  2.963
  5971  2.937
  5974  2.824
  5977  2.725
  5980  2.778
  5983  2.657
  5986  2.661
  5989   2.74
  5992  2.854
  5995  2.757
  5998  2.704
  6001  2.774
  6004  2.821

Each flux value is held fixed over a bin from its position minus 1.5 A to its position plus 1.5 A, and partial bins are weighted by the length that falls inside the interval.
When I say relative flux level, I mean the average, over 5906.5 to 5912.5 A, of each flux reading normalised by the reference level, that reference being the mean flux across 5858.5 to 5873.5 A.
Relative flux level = 0.96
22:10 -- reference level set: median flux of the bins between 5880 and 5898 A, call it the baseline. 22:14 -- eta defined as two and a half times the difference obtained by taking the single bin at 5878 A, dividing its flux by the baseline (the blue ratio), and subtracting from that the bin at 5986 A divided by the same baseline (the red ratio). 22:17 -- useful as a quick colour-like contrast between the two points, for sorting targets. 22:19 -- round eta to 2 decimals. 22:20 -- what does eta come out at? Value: 0.27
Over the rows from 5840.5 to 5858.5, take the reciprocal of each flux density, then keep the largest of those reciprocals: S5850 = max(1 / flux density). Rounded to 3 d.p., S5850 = 0.373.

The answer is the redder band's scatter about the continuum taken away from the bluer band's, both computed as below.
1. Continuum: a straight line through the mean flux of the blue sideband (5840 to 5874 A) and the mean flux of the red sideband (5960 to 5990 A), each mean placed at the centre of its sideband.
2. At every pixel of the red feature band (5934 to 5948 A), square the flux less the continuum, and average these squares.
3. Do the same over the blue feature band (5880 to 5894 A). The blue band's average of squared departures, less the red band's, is 0.20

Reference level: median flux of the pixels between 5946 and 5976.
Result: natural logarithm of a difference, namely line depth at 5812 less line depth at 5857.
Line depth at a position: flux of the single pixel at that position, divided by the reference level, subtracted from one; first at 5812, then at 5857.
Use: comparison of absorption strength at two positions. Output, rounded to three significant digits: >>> -2.92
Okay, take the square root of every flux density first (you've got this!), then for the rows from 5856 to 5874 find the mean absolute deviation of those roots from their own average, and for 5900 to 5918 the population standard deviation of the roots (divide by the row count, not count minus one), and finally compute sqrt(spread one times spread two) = 0.0276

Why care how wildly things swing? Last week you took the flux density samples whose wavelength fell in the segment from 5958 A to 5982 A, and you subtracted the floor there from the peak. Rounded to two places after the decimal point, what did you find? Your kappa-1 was 0.24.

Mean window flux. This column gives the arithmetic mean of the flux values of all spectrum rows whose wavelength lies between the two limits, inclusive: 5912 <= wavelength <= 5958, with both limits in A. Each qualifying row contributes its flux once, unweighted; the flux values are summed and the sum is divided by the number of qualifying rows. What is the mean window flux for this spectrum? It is 2.81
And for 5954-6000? 2.79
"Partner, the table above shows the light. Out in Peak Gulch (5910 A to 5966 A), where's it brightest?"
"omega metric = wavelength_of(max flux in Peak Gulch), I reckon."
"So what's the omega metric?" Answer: 5944 A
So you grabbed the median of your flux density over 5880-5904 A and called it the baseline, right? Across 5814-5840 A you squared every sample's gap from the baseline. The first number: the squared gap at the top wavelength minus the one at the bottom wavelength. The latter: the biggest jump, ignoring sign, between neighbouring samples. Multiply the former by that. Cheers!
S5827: -0.025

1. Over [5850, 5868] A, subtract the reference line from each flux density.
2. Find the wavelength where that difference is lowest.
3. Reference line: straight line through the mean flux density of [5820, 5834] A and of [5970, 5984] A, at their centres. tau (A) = 5851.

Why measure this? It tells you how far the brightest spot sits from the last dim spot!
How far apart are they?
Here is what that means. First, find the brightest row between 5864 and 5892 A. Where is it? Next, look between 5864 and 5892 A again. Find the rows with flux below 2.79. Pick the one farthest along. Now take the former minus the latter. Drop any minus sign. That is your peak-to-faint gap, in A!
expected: 15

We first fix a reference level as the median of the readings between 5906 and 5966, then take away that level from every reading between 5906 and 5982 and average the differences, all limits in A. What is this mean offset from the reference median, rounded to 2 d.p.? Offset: 0.01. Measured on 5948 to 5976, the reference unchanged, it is 0.02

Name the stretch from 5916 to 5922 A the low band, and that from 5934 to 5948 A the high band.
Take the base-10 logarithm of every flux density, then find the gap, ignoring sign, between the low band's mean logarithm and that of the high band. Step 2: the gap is 0.019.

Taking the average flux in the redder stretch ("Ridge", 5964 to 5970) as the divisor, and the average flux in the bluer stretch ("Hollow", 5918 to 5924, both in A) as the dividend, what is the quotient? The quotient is 0.93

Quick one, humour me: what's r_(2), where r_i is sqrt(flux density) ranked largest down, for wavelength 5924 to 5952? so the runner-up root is 1.71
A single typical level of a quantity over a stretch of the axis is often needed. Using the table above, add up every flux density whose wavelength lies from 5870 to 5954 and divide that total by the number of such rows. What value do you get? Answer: 2.72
